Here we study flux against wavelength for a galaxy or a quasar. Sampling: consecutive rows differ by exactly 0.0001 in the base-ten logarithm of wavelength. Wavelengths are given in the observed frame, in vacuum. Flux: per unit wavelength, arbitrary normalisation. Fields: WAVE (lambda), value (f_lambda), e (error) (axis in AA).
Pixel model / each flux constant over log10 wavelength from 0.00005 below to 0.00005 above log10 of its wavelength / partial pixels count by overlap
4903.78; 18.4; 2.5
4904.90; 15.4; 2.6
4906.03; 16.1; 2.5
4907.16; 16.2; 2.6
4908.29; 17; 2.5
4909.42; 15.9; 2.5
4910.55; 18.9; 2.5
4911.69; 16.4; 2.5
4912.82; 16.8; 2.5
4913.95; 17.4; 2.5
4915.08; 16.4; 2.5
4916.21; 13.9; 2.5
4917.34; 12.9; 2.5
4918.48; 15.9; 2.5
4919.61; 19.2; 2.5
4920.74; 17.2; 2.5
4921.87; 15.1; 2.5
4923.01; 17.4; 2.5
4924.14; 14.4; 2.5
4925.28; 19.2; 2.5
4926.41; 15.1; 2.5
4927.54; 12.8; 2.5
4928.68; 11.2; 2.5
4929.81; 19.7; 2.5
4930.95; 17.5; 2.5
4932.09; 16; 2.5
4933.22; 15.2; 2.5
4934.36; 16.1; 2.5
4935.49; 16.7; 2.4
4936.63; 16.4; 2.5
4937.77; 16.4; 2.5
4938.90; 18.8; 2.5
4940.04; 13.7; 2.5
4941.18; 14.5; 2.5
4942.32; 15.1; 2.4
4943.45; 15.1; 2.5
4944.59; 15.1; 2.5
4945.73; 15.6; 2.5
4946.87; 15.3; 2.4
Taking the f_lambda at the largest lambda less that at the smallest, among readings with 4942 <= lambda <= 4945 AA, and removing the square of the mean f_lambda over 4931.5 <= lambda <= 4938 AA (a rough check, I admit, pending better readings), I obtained -260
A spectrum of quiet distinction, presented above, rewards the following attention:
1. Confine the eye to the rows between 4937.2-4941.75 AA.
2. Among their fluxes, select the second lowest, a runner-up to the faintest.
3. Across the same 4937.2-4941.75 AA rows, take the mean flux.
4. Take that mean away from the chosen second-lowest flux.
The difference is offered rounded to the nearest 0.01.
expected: -1.35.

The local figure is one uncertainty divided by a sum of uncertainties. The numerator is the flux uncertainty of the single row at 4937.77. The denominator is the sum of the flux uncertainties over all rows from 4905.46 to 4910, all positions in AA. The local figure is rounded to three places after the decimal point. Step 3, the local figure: 0.248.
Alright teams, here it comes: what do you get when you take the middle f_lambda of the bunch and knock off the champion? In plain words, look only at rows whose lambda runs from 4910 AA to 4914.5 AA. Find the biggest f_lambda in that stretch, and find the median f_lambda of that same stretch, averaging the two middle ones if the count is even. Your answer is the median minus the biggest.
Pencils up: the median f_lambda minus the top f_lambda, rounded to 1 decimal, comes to -1.8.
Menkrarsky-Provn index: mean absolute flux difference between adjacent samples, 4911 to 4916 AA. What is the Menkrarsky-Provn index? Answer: 0.7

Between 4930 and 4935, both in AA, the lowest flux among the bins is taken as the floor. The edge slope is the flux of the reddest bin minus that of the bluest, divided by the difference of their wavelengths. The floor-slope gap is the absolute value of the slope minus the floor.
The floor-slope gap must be 15.6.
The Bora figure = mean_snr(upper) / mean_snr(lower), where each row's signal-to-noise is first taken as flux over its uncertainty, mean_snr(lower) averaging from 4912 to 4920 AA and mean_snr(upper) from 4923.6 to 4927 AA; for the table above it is 1.01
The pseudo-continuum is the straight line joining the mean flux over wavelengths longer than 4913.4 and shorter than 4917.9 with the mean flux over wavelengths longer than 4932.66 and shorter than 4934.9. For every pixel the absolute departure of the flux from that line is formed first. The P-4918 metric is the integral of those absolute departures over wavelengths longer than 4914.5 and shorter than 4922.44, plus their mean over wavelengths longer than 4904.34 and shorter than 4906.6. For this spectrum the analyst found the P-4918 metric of 14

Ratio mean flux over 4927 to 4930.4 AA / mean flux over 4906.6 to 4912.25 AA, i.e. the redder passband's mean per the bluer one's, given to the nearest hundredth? 0.86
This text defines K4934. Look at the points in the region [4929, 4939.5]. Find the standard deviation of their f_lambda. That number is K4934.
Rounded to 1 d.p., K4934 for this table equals 1.4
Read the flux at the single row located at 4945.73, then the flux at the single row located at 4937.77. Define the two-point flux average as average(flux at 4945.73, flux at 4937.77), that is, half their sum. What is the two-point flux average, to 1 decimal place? 16.0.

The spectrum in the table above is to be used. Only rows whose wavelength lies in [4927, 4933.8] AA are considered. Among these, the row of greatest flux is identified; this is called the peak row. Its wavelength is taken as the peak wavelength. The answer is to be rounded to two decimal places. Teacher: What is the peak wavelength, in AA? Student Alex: 4929.81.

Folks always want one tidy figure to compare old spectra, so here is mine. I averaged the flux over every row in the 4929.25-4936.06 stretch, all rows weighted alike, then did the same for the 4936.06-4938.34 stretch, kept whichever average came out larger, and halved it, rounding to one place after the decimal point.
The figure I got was 8.4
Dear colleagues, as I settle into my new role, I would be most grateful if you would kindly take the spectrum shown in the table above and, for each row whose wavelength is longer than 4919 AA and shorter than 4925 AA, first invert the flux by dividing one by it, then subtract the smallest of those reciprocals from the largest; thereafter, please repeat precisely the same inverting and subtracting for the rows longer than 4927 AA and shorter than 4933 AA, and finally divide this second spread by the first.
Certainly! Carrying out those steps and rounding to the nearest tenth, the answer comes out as 2.2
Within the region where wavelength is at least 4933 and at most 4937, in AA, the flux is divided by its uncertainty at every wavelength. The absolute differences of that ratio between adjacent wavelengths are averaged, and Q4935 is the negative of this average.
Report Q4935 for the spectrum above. -0.4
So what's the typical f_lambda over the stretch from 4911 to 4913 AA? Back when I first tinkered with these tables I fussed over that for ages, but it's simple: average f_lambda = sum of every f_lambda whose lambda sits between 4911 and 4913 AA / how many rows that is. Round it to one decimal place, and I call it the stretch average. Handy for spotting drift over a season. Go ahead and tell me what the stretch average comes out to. 16.6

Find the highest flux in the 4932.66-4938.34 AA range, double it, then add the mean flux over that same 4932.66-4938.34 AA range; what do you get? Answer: 50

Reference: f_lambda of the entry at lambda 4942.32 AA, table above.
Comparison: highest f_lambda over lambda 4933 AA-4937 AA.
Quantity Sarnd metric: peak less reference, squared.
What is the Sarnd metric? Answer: 3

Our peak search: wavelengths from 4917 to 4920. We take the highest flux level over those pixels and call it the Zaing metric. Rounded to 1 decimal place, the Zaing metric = 19.2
